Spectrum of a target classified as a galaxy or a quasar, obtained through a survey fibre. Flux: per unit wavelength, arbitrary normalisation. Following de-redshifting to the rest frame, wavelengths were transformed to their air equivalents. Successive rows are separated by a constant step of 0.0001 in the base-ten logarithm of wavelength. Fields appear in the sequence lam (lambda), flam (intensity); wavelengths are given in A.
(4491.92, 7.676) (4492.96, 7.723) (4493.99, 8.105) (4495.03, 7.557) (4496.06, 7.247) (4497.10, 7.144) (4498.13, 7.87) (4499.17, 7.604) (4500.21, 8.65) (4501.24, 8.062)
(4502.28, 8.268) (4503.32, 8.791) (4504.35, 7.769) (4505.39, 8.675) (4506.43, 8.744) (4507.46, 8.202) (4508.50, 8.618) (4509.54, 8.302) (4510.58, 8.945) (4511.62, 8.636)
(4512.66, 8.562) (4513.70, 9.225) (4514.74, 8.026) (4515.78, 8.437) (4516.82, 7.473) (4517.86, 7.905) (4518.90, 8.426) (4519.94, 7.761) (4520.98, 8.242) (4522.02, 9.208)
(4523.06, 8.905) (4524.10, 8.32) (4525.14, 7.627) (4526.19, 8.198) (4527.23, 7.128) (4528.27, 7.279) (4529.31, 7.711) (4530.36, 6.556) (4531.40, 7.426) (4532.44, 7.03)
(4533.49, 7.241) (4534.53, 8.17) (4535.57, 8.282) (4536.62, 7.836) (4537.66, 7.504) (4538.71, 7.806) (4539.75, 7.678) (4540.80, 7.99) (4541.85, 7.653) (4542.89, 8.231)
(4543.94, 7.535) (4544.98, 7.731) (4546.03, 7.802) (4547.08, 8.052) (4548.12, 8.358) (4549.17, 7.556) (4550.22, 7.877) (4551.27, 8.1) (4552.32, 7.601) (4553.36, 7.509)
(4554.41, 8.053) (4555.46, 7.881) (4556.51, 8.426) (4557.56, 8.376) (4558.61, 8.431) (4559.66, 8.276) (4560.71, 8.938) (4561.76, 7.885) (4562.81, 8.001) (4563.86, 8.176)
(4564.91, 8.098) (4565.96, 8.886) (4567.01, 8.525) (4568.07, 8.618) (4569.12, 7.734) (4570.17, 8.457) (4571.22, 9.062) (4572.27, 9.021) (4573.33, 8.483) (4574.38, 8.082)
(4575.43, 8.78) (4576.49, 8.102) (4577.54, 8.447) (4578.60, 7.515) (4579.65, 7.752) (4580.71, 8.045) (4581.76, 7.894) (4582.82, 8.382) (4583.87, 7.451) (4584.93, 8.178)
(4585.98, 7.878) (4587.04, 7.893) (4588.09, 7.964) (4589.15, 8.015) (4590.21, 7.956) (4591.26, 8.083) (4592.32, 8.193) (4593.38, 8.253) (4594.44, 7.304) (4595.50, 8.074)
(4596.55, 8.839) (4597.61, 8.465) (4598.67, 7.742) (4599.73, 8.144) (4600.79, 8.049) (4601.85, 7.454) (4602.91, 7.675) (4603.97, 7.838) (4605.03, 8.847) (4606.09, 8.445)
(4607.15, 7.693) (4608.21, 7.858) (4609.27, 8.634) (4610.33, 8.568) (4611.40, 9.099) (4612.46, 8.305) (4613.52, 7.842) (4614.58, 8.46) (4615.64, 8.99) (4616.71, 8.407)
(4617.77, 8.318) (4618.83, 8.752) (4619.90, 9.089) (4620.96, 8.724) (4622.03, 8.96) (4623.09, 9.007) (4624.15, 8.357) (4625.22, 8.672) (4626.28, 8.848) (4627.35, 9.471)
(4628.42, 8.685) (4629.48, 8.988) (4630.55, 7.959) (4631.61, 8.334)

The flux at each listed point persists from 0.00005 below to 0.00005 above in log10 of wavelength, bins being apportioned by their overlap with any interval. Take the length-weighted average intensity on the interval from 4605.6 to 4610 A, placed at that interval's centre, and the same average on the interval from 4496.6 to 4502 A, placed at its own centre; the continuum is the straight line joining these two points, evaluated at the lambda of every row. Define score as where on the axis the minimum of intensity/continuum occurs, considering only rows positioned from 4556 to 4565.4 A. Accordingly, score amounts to 4561.76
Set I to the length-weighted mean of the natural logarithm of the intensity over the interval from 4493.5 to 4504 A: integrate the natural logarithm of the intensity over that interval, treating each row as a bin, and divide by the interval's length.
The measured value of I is 2.07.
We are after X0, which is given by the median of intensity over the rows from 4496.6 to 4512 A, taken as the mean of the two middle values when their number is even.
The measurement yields 8.30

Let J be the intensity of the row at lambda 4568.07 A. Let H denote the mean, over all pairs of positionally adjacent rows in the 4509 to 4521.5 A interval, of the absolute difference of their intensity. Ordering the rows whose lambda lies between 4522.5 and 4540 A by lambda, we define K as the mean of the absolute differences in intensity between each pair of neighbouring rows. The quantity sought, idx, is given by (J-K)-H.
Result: 7.5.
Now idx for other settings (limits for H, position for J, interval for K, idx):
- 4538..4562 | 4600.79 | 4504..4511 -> 7.2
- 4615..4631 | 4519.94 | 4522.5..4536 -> 6.7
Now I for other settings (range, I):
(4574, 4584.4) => 2.08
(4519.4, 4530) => 2.08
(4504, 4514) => 2.15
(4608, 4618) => 2.14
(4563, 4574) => 2.14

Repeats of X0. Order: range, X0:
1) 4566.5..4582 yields 8.45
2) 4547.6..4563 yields 8.05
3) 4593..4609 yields 8.05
